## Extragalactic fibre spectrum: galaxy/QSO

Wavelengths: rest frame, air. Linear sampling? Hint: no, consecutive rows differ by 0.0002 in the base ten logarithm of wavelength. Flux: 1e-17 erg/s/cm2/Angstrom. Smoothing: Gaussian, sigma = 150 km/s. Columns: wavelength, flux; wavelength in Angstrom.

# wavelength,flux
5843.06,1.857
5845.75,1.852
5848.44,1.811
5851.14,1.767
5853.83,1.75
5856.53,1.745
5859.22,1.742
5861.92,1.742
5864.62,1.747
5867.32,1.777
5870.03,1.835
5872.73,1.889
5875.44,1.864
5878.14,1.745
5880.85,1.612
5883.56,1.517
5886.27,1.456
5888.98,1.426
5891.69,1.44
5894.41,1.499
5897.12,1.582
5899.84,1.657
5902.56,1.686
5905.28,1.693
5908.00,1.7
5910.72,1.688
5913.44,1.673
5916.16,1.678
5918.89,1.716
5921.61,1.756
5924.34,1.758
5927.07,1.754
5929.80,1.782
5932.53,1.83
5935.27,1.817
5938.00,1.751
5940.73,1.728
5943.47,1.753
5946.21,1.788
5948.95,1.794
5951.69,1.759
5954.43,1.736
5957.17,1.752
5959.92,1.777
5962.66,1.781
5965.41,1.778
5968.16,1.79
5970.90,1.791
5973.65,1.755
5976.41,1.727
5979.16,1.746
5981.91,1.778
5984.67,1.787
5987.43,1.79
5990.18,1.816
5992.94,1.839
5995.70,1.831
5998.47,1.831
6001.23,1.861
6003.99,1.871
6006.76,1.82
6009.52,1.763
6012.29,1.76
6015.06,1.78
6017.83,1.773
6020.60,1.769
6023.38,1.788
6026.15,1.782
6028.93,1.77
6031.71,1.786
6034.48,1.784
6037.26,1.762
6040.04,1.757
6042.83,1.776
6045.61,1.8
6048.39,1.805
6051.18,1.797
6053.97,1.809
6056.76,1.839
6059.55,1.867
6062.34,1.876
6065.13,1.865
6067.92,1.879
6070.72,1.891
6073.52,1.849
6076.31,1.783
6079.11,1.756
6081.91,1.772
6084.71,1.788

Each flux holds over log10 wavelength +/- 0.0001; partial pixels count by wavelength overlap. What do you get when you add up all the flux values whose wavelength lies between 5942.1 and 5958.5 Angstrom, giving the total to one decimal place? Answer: 10.6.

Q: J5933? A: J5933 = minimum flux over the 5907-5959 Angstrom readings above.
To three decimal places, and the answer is 1.673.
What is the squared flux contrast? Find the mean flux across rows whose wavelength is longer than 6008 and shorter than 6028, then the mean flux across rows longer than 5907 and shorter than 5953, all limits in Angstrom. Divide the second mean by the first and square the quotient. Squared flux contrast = 0.97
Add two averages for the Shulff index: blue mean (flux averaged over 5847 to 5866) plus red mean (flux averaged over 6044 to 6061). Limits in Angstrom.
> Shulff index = 3.58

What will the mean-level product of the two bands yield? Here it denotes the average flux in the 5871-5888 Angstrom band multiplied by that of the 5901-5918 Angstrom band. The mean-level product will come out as 2.8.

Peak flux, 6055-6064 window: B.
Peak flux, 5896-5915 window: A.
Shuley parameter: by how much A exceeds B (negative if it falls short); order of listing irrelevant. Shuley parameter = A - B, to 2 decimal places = -0.18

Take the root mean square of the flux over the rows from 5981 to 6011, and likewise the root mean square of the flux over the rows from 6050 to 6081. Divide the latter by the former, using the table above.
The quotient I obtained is 1.01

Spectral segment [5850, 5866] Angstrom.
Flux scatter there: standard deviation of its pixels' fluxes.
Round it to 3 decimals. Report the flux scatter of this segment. 0.009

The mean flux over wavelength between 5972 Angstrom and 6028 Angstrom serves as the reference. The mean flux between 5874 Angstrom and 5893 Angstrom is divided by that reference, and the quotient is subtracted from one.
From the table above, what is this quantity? 0.12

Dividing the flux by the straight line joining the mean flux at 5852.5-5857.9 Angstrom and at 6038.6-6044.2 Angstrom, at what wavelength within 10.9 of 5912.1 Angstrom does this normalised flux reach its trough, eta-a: 5913.44 Angstrom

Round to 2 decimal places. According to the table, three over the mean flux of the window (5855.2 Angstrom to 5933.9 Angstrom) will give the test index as 1.78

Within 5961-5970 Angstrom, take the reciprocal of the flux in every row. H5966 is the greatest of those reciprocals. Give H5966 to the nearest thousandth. 0.562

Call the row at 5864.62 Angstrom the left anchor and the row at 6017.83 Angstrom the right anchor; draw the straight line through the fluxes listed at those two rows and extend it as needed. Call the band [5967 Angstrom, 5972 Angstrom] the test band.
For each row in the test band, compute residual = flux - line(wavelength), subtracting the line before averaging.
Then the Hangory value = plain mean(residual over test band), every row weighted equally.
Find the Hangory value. 0.026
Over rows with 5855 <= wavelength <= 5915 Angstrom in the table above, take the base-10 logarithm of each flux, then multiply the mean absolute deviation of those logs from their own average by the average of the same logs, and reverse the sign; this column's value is -0.0062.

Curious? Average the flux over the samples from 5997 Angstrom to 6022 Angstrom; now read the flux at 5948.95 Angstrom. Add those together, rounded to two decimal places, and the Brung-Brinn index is 3.60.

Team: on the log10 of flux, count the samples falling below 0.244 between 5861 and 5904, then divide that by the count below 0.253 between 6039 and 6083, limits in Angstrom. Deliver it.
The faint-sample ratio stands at 2.4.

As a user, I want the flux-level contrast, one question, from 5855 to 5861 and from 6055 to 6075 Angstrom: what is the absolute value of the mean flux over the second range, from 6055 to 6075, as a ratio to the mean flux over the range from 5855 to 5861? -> 1.07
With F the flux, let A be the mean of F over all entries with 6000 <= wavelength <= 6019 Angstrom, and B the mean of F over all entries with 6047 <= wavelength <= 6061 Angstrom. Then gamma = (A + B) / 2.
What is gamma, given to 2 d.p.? 1.81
